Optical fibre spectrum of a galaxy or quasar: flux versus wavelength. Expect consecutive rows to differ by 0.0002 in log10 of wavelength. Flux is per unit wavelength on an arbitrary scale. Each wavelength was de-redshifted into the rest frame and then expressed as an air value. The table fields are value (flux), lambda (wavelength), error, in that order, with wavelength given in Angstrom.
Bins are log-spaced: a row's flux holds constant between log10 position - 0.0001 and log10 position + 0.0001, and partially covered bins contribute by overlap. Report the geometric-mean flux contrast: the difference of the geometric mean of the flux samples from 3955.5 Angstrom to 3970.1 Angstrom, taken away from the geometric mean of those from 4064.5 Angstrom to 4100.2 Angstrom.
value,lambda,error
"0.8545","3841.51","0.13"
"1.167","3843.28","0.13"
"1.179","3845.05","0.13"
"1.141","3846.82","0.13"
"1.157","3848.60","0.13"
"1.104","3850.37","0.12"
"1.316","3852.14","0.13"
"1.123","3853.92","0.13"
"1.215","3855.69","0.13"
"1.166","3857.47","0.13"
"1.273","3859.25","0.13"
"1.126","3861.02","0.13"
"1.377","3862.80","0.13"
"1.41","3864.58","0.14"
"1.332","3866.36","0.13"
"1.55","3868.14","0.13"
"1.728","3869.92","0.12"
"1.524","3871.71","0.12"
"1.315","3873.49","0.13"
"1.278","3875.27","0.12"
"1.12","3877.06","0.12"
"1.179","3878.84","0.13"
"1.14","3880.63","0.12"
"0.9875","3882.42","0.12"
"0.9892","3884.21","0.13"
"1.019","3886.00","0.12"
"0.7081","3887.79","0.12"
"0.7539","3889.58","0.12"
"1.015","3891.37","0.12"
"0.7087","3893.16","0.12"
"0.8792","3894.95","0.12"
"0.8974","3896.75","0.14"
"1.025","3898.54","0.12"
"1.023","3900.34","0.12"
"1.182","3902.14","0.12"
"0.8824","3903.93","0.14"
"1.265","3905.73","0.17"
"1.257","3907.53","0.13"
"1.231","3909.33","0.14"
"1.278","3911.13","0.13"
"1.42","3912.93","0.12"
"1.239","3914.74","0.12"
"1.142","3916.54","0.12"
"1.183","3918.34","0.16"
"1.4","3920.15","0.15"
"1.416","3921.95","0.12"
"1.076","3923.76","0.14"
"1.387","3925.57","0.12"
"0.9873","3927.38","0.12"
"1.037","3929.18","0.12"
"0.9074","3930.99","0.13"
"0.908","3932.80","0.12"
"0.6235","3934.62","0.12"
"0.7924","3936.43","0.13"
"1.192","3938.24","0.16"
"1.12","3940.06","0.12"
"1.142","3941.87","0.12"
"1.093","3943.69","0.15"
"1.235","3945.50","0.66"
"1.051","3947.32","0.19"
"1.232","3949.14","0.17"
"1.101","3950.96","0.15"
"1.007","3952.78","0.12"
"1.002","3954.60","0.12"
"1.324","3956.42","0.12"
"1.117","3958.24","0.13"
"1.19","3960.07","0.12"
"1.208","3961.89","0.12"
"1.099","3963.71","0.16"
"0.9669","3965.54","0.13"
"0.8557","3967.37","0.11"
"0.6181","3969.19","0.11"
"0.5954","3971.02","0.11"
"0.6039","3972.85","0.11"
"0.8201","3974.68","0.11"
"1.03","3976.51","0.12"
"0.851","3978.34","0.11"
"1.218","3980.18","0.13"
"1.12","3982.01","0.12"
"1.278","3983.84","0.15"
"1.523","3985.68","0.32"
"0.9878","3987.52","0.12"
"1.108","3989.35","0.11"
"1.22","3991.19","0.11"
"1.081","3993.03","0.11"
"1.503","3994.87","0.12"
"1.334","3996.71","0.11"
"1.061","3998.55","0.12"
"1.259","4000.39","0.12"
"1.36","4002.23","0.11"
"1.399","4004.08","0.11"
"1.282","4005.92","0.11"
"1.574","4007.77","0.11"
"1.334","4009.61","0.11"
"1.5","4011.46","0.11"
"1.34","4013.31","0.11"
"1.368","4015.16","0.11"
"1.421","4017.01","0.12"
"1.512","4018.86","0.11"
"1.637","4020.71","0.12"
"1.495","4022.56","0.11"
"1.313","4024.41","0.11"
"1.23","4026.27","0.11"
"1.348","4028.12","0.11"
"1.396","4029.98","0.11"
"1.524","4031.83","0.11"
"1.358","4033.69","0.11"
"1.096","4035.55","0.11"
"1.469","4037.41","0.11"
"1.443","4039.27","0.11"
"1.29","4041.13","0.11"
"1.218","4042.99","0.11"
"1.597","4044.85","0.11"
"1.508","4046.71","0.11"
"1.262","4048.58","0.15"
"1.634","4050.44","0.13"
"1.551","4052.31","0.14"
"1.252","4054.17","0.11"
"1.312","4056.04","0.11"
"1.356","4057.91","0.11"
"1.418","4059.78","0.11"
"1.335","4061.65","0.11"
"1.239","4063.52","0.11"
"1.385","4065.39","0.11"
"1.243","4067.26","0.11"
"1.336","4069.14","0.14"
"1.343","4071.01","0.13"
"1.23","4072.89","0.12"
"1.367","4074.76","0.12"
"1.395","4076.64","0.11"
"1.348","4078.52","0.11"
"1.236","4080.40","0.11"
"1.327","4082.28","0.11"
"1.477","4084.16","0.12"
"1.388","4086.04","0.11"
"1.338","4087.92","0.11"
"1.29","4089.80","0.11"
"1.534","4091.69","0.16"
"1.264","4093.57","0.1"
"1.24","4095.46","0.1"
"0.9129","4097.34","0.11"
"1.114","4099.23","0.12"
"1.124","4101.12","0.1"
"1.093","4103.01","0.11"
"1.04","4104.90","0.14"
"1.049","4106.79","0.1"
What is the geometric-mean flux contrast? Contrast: 0.27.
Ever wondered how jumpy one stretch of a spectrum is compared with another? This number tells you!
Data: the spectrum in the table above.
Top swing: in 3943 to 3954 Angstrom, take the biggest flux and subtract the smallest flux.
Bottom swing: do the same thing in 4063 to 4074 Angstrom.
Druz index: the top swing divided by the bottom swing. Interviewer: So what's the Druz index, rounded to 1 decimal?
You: 1.5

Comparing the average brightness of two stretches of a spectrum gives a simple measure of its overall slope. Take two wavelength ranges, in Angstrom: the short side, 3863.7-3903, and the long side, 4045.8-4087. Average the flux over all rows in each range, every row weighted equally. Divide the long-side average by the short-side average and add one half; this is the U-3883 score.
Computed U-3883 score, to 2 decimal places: 1.71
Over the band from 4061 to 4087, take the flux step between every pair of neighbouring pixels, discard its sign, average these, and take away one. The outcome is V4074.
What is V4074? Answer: -0.90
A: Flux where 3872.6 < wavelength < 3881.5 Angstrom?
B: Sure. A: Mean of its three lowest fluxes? 1.15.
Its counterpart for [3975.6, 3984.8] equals 1.00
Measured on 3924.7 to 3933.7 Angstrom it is 0.93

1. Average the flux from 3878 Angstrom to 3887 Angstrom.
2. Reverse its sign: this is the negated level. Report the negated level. -1.1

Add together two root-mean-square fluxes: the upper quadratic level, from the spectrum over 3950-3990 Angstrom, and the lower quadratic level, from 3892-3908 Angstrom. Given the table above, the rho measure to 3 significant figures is 2.08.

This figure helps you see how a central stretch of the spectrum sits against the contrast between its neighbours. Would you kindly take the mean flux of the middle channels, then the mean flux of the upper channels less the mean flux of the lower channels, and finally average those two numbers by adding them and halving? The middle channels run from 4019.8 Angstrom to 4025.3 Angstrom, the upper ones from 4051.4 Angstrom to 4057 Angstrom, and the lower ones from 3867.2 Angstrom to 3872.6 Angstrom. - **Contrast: 0.63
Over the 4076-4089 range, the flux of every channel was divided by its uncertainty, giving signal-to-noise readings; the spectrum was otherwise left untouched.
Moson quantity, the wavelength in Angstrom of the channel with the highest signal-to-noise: 4076.64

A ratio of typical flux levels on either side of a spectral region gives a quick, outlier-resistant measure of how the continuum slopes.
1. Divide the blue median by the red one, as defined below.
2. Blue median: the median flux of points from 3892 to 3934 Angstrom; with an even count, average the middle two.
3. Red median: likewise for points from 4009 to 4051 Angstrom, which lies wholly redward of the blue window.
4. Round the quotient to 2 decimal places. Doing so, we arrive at 0.82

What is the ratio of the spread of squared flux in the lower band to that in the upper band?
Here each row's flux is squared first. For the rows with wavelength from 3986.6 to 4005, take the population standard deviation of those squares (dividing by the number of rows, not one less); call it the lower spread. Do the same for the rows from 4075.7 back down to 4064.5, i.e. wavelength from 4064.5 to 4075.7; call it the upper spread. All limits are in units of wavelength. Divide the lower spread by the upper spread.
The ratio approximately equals 2.6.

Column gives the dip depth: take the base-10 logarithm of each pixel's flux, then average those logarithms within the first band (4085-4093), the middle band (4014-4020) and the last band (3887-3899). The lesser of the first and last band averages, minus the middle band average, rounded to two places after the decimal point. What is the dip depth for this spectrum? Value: -0.23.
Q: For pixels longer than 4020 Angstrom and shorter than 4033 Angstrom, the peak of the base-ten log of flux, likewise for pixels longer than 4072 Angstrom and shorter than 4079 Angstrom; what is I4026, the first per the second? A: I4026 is 1.5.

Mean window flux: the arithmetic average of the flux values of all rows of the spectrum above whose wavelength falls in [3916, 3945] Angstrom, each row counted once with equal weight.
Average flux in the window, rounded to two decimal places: 1.09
